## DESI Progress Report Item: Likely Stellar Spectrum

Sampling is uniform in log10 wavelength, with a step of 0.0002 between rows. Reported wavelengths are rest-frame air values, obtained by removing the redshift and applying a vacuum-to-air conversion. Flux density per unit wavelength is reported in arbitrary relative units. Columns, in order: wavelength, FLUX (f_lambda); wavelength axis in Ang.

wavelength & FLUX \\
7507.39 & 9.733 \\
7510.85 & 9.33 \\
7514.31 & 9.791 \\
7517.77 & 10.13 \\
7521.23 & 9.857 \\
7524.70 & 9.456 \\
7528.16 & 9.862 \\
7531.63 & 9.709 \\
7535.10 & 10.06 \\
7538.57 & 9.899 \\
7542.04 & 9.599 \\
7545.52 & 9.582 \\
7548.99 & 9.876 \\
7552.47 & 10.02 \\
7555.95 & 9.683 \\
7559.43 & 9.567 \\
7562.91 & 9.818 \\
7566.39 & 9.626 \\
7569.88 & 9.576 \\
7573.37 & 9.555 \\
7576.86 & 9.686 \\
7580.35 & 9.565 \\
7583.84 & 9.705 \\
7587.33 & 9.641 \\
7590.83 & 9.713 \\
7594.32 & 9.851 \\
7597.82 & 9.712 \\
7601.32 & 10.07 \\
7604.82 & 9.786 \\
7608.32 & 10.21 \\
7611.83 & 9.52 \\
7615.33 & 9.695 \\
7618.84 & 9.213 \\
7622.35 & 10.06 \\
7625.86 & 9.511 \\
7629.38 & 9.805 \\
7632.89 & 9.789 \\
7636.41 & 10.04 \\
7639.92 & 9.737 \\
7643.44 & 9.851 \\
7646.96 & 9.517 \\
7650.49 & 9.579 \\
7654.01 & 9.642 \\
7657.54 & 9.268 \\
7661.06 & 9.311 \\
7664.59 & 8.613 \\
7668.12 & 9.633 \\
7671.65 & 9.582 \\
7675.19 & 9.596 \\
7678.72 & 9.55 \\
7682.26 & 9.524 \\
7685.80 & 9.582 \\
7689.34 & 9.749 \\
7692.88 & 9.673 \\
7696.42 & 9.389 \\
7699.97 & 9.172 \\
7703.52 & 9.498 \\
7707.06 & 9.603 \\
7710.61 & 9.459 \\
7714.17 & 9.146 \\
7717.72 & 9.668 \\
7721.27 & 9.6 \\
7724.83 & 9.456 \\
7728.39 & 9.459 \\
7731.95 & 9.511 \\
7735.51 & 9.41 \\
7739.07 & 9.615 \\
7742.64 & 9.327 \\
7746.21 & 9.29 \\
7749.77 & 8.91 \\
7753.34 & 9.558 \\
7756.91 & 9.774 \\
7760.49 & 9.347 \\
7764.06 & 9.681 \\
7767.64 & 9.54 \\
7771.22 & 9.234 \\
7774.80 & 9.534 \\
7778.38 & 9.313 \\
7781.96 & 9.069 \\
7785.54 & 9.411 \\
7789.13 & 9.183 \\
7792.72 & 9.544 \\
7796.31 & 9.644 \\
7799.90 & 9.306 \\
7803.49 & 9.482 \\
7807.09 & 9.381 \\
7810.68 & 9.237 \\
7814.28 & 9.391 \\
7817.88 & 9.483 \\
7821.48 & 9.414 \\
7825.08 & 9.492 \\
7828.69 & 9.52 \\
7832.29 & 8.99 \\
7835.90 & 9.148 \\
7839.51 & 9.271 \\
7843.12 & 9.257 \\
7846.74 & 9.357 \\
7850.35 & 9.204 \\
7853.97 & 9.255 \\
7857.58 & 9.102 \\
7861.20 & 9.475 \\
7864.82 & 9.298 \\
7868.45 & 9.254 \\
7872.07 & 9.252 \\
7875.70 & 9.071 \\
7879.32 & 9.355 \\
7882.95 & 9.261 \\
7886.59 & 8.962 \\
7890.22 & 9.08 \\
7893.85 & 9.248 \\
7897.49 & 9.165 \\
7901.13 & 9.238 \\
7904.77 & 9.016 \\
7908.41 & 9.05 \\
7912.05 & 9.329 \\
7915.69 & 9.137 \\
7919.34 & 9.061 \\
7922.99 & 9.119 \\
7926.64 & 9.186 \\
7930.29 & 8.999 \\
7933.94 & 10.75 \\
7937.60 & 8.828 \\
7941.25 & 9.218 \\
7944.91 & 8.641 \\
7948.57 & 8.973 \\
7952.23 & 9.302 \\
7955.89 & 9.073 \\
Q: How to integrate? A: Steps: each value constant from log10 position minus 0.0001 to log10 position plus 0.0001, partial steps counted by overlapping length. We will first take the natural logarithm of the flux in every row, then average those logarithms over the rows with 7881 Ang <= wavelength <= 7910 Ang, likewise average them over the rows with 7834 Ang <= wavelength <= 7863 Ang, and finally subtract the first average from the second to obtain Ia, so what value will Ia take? 0.01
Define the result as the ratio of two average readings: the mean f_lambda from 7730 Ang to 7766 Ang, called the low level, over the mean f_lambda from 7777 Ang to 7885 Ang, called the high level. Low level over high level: 1.01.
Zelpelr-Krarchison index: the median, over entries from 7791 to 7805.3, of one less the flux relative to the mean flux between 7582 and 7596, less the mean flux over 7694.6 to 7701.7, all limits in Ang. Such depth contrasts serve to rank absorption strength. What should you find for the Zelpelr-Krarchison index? -9.3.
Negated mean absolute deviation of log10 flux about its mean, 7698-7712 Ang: -0.006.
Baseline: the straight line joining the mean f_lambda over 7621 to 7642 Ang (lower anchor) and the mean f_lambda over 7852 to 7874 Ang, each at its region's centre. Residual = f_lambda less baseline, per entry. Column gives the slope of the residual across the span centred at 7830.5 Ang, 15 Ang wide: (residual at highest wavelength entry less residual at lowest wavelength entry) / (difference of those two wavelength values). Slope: -0.029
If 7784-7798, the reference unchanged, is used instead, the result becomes 0.024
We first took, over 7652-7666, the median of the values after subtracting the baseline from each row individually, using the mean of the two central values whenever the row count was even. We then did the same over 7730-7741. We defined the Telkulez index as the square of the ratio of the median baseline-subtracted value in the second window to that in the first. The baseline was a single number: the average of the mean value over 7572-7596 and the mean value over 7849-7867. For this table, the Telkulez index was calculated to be 0.05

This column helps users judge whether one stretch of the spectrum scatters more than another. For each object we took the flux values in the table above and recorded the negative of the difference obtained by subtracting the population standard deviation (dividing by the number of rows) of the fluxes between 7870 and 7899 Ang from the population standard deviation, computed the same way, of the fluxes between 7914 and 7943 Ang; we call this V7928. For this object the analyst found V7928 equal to -0.44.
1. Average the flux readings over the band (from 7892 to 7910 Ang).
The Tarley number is 9.14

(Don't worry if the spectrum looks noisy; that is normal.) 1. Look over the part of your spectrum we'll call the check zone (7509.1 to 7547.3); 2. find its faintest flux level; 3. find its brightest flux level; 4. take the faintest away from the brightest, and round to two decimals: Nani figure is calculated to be 0.80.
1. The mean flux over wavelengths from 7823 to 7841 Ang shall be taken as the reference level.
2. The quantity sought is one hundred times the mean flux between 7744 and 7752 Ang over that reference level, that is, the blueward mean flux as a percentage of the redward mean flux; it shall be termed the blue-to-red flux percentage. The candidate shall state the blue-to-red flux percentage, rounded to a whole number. 98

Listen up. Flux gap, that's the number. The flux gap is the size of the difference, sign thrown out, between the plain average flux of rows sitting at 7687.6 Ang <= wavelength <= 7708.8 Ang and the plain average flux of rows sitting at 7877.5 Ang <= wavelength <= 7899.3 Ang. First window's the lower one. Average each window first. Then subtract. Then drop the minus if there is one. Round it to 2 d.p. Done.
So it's 0.34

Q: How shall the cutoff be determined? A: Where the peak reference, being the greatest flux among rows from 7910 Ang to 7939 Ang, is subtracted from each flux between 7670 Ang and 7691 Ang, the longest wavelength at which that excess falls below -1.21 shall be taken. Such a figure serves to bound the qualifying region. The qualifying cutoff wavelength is 7682.26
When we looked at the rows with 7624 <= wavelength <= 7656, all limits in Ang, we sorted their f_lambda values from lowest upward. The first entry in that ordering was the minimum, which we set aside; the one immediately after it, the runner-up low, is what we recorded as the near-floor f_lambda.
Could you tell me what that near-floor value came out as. 9.517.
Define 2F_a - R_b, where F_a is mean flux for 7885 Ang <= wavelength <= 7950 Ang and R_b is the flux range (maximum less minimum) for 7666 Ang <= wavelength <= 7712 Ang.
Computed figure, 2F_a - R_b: 17.8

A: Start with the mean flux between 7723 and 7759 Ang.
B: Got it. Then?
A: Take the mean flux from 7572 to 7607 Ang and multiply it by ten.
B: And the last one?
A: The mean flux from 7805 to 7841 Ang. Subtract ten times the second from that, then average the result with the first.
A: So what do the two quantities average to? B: -39.3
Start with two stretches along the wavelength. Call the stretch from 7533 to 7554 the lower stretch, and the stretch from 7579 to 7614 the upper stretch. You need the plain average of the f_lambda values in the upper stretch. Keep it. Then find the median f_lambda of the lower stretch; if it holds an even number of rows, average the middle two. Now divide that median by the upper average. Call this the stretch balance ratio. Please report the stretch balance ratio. 1.01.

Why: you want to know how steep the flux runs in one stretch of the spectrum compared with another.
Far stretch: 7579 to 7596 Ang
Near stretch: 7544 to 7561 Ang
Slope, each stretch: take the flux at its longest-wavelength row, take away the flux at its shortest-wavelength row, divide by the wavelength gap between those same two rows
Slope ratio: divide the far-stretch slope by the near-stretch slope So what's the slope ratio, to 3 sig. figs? -19.0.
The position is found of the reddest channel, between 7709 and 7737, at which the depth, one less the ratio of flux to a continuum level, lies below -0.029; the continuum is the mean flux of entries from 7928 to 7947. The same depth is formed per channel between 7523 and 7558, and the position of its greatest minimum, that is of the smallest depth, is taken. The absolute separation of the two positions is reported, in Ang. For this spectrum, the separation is 186.2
